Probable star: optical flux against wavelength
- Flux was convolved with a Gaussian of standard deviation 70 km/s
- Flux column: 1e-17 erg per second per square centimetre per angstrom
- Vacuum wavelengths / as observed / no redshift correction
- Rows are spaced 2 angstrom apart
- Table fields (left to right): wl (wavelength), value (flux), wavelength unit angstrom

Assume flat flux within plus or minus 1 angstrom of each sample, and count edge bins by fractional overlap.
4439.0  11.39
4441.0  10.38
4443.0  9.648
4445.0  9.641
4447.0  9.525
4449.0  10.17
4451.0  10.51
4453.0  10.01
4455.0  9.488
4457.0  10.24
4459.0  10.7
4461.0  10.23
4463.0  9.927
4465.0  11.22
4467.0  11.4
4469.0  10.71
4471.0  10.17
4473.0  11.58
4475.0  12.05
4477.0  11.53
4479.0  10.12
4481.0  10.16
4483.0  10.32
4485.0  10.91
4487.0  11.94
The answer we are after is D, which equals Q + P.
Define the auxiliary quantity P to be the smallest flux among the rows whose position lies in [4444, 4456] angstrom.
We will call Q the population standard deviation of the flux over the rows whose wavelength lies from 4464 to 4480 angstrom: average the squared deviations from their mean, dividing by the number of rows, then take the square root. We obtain 10.1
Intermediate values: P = 9.488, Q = 0.65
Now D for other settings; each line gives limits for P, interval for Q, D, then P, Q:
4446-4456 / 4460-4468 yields 10.1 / 9.488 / 0.63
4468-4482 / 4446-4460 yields 10.5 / 10.12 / 0.43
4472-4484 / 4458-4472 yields 10.6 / 10.12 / 0.51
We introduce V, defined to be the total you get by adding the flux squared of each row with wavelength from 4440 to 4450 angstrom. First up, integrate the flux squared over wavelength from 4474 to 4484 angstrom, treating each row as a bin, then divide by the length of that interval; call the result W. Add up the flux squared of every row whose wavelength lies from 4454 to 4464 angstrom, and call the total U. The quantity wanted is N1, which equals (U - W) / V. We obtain 0.81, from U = 513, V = 488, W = 118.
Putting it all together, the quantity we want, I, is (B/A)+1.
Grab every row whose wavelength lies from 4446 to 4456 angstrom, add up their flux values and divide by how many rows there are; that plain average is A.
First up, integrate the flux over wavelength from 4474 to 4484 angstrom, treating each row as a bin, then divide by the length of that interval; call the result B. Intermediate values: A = 9.9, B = 10.8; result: 2.09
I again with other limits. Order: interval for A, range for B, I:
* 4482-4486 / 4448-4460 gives 1.96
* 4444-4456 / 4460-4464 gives 2.02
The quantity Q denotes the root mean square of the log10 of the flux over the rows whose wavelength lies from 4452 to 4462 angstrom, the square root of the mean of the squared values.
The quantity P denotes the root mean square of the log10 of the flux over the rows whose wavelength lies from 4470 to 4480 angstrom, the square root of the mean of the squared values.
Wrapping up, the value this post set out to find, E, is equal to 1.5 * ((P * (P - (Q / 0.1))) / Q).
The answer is -14.0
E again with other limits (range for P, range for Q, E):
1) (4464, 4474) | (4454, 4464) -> -14.0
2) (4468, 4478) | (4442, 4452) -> -14.1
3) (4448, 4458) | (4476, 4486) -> -13.6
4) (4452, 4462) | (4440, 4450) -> -13.6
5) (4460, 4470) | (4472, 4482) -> -13.9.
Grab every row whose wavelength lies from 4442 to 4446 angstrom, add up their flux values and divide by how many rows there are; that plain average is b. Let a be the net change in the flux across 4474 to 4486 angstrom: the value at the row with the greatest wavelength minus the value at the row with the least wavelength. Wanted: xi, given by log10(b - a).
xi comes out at 1.03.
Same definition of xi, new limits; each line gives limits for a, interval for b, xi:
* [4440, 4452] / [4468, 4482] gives 1.03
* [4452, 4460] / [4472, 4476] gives 1.05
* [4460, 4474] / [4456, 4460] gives 0.96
